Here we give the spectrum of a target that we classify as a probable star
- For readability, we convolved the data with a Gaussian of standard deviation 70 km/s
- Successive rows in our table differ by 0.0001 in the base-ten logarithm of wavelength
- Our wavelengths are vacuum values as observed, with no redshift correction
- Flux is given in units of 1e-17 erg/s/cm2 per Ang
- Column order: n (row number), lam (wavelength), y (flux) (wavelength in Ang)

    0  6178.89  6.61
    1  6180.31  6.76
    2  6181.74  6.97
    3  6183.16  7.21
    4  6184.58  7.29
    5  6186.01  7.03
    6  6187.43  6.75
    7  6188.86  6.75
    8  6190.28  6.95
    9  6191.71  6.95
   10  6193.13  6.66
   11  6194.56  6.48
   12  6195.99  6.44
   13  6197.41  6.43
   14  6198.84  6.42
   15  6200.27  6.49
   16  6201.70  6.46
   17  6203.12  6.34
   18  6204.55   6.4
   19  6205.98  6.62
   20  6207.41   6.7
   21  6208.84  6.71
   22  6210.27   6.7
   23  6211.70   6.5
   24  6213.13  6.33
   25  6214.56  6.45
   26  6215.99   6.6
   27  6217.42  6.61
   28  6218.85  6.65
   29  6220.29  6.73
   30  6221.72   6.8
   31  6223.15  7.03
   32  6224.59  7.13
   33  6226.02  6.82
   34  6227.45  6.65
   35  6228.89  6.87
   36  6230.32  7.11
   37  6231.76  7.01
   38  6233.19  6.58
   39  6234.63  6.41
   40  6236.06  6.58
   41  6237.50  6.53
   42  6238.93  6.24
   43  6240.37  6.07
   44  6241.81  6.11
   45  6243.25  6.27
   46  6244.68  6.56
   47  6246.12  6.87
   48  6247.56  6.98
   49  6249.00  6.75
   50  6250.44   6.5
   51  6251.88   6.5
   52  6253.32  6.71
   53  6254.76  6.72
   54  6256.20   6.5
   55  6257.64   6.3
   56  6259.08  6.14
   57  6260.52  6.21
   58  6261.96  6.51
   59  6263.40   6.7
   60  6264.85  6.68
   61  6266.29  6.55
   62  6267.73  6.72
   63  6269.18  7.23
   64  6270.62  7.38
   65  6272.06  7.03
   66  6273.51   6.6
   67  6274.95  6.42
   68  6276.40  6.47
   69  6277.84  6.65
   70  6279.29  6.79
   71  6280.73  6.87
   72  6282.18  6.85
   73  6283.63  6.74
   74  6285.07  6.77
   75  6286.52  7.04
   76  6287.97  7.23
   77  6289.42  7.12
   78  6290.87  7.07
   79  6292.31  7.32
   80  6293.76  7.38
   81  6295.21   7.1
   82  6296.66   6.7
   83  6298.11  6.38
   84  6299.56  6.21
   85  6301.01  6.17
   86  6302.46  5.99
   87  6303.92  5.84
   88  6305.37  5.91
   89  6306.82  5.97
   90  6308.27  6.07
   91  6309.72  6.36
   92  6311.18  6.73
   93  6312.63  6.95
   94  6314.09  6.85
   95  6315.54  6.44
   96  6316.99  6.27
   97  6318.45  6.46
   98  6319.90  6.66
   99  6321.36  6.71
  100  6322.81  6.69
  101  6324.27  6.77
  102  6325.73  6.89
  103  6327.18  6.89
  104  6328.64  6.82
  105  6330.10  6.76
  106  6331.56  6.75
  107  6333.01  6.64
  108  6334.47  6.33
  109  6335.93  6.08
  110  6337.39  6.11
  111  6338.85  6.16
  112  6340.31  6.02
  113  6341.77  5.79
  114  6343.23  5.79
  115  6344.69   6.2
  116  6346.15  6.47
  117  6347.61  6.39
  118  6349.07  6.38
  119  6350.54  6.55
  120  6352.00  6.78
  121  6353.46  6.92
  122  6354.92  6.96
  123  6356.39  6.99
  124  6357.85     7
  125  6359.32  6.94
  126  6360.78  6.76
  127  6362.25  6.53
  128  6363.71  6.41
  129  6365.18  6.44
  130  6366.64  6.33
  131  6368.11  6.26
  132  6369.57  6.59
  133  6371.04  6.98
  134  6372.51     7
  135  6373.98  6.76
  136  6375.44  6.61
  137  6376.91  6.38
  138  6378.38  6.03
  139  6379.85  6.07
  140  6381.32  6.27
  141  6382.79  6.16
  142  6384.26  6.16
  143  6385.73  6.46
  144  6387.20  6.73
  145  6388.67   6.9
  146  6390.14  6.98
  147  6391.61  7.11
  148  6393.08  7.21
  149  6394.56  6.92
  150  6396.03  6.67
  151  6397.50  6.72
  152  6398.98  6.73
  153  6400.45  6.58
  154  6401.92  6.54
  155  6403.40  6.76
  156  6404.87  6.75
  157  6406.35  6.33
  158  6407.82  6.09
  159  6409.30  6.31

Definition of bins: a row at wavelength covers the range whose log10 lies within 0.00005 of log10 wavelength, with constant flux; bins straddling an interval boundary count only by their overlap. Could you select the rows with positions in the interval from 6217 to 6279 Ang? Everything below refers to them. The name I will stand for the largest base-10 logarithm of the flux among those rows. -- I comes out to 0.868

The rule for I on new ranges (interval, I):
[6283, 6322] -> 0.868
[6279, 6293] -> 0.865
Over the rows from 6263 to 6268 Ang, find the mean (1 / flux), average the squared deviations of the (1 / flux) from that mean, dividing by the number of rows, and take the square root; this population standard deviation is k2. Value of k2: 0.0015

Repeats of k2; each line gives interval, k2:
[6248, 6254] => 0.0026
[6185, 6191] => 0.0026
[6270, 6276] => 0.0079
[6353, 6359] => 0.0006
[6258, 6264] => 0.0055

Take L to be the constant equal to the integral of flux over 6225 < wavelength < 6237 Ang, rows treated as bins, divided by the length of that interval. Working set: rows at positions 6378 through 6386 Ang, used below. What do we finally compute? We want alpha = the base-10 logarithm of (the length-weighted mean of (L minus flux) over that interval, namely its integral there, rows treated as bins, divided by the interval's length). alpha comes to -0.24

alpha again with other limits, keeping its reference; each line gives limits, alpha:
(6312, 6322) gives -0.84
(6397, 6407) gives -0.89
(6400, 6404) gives -0.87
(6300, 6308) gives -0.11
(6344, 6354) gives -0.62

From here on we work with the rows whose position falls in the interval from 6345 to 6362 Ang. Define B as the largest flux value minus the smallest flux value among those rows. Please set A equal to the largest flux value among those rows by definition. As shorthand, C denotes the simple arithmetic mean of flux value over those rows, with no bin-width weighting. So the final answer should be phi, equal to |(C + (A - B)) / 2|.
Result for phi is 6.56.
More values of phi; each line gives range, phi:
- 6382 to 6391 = 6.36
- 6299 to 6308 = 5.93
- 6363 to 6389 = 6.25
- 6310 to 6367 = 6.17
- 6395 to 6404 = 6.60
